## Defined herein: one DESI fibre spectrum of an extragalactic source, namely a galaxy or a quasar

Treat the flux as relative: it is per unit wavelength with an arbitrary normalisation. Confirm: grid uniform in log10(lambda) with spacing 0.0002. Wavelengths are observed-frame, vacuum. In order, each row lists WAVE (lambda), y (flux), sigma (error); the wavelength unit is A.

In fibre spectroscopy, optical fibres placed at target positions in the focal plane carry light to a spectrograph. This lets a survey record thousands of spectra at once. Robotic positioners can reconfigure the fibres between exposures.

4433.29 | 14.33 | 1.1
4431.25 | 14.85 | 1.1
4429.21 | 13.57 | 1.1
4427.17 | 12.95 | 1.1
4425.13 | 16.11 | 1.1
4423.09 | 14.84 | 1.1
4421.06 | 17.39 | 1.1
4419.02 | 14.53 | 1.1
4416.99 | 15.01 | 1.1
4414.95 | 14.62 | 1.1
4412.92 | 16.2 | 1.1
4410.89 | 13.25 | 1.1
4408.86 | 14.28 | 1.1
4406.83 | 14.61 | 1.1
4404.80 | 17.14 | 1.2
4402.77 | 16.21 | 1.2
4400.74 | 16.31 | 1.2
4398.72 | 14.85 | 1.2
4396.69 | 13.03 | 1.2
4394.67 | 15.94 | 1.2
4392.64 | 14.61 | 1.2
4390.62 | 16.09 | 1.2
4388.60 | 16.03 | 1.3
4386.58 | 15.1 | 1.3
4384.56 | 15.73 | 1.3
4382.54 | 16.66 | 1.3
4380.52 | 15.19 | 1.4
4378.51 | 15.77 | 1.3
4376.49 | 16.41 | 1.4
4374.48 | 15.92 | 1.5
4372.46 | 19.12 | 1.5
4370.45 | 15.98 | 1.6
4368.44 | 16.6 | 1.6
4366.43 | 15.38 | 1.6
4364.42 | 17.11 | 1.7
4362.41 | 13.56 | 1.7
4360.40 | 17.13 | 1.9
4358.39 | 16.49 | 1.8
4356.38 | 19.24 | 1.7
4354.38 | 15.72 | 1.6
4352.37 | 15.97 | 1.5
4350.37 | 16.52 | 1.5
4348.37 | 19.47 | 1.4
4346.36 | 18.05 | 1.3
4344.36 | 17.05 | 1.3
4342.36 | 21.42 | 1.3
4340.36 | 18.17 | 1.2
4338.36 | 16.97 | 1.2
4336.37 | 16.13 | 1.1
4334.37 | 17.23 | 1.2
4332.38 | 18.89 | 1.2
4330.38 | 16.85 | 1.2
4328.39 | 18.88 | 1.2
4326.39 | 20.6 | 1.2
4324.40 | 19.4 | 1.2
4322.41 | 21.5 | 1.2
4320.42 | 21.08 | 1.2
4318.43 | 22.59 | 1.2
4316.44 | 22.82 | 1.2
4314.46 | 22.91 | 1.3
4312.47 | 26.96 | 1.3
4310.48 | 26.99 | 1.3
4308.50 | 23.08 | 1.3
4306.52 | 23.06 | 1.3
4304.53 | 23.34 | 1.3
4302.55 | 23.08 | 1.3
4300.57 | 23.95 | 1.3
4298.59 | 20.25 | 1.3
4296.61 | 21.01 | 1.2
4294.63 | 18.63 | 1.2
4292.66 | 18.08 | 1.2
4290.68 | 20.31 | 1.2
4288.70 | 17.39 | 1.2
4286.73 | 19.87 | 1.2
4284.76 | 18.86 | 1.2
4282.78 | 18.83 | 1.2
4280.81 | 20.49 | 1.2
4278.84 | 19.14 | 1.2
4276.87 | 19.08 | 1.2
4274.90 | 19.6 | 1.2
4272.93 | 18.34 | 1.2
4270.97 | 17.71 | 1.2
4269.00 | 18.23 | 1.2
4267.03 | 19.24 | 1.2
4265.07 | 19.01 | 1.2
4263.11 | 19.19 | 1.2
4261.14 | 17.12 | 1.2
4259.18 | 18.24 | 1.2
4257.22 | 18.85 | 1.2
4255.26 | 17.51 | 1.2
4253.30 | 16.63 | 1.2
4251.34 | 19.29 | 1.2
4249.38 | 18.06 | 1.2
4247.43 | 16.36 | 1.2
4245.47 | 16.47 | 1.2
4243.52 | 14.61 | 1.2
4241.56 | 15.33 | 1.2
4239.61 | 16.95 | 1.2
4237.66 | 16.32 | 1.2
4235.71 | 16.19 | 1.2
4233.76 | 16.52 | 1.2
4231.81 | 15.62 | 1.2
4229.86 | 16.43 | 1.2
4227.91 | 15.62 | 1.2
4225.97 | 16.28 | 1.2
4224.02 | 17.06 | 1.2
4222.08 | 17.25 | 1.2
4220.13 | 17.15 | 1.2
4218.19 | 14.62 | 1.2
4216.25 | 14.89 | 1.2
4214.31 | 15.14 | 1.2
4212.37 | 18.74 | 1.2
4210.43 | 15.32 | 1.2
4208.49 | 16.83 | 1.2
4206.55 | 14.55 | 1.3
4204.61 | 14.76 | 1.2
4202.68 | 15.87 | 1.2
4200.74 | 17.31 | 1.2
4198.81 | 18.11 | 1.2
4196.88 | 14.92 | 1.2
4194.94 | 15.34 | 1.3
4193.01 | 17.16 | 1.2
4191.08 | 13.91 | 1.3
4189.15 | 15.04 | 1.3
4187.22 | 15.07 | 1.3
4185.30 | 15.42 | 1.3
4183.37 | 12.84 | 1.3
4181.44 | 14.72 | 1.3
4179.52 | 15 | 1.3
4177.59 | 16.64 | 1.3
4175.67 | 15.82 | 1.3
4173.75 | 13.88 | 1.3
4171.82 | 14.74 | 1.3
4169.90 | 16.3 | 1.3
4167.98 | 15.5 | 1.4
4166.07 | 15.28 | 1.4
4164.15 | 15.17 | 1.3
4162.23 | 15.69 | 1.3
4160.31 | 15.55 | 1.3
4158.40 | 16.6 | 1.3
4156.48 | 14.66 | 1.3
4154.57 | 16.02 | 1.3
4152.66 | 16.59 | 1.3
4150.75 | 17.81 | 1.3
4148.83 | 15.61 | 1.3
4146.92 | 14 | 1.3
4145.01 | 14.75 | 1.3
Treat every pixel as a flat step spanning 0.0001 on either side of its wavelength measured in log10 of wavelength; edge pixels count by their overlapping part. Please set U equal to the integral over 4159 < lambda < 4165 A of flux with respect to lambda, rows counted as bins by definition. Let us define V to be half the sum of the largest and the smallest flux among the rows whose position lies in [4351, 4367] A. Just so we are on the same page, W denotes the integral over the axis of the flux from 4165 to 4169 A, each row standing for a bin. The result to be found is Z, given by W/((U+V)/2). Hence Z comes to 1.1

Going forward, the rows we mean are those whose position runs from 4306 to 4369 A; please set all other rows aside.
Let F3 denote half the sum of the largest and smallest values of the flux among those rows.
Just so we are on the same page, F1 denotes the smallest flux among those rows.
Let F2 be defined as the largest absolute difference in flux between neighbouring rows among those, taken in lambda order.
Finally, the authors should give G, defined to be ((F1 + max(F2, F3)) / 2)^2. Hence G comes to 286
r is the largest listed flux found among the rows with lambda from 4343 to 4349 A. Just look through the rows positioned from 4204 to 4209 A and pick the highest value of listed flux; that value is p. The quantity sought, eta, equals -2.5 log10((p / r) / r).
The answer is 3.38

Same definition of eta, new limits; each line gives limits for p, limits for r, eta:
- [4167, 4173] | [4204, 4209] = 3.10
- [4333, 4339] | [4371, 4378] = 3.32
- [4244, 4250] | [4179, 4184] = 2.74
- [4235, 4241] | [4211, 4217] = 3.29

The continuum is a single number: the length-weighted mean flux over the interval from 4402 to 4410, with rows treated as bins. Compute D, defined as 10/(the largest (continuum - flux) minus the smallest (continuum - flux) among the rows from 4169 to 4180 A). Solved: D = 3.6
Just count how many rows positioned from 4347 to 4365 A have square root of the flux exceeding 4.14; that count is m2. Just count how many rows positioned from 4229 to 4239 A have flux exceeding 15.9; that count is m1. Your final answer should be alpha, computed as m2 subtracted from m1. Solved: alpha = 2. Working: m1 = 4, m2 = 2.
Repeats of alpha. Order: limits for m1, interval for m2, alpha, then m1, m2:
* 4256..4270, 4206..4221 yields 5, 7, 2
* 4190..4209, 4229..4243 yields 4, 4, 0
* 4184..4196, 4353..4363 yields 0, 1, 1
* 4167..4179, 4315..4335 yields -7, 2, 9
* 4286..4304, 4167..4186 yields 9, 9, 0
